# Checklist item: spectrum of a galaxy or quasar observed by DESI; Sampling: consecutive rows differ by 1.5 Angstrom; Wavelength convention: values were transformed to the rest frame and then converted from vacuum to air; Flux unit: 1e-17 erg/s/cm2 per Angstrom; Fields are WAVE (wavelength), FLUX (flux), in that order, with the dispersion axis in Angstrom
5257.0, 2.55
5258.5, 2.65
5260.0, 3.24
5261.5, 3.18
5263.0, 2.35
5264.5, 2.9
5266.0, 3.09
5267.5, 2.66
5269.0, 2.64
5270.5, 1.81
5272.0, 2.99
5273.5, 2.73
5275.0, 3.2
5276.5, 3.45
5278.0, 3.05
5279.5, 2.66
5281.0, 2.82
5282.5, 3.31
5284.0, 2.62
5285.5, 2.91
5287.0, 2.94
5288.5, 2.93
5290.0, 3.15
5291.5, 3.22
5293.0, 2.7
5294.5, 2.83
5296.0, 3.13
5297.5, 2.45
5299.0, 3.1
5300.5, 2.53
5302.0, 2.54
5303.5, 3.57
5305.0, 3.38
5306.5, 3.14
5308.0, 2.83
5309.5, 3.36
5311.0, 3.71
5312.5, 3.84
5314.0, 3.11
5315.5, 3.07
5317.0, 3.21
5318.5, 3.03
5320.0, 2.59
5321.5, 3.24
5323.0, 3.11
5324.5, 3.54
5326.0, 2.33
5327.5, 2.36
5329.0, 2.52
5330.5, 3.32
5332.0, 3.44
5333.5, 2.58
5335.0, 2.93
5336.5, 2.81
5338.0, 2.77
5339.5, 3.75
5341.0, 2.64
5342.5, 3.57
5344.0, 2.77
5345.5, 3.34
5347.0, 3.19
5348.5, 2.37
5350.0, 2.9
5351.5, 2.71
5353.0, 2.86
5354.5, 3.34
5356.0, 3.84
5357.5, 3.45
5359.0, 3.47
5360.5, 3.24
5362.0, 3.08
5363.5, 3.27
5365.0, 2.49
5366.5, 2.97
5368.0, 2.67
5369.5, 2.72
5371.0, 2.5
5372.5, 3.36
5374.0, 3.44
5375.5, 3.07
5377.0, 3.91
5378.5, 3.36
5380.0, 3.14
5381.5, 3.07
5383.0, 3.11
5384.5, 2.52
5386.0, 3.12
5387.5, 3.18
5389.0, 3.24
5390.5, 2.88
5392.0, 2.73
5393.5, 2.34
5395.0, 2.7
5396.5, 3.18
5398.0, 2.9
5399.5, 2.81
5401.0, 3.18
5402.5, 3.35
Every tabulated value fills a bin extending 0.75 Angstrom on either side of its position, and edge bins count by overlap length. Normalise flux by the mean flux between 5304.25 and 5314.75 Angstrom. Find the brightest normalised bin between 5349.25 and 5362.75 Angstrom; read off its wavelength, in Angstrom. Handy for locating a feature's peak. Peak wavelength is 5356.0 Angstrom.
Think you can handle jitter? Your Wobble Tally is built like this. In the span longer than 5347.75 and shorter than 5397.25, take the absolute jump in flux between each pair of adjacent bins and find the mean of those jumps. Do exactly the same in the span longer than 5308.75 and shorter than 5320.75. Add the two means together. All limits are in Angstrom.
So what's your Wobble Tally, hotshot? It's 0.62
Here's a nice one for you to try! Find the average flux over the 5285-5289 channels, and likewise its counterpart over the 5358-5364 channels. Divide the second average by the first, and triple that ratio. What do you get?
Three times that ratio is 3.35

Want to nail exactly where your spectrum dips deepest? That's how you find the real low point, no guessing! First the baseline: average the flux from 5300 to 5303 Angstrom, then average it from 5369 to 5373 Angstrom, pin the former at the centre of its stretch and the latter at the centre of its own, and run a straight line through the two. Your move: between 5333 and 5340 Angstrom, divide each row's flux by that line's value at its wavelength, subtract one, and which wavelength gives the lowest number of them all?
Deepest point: 5333.5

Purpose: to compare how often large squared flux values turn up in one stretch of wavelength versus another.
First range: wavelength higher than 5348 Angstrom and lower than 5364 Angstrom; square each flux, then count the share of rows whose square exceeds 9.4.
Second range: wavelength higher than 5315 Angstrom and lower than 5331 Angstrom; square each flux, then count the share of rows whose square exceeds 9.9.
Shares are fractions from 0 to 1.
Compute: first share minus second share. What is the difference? 0.27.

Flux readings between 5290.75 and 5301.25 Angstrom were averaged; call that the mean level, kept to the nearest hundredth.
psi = 2.85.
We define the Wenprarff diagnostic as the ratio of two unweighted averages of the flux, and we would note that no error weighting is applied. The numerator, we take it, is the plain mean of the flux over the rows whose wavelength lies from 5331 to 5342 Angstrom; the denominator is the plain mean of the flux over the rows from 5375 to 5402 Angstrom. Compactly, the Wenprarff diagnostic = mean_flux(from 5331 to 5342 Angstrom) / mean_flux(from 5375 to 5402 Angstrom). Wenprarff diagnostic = 0.99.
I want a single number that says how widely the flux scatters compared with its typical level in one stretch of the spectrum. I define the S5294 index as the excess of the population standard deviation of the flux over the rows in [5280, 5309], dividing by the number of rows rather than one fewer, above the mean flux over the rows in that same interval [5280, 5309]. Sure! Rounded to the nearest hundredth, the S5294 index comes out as -2.65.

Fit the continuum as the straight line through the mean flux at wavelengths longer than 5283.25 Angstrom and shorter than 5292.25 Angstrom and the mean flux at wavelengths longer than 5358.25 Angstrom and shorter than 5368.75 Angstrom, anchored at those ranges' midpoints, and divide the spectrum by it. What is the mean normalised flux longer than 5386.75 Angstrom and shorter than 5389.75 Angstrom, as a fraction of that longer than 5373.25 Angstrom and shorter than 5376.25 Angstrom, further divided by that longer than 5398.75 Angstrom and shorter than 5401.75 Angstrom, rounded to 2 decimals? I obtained 1.00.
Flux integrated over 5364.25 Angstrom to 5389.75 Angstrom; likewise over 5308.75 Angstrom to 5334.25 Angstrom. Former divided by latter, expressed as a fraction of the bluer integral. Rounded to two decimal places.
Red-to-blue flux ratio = 0.99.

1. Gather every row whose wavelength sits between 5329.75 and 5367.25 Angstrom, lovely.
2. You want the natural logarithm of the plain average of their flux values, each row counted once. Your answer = 1.126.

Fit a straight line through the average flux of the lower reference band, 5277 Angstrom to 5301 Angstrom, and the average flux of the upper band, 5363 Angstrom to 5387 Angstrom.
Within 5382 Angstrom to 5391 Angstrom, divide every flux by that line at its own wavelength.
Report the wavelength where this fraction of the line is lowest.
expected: 5384.5 Angstrom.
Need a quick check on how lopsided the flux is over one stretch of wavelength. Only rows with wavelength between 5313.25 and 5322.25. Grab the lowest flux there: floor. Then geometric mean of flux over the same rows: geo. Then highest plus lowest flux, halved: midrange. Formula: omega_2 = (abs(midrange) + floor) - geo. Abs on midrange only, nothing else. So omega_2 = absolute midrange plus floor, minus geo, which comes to 2.47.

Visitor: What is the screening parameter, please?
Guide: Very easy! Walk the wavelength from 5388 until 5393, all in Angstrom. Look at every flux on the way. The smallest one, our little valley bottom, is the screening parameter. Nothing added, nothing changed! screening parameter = 2.73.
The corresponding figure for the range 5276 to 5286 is 2.62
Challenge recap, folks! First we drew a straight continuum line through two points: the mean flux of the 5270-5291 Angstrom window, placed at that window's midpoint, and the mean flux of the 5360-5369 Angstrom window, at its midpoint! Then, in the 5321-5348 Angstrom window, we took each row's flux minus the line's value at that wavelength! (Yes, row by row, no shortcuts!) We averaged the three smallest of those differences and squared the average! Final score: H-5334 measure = 0.28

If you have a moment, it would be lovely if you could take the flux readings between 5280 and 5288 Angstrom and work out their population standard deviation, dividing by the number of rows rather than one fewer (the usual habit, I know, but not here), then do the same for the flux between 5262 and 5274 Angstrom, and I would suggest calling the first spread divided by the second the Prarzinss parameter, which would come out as 0.59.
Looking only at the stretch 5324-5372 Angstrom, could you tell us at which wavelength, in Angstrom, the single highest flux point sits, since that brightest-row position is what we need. 5356.0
